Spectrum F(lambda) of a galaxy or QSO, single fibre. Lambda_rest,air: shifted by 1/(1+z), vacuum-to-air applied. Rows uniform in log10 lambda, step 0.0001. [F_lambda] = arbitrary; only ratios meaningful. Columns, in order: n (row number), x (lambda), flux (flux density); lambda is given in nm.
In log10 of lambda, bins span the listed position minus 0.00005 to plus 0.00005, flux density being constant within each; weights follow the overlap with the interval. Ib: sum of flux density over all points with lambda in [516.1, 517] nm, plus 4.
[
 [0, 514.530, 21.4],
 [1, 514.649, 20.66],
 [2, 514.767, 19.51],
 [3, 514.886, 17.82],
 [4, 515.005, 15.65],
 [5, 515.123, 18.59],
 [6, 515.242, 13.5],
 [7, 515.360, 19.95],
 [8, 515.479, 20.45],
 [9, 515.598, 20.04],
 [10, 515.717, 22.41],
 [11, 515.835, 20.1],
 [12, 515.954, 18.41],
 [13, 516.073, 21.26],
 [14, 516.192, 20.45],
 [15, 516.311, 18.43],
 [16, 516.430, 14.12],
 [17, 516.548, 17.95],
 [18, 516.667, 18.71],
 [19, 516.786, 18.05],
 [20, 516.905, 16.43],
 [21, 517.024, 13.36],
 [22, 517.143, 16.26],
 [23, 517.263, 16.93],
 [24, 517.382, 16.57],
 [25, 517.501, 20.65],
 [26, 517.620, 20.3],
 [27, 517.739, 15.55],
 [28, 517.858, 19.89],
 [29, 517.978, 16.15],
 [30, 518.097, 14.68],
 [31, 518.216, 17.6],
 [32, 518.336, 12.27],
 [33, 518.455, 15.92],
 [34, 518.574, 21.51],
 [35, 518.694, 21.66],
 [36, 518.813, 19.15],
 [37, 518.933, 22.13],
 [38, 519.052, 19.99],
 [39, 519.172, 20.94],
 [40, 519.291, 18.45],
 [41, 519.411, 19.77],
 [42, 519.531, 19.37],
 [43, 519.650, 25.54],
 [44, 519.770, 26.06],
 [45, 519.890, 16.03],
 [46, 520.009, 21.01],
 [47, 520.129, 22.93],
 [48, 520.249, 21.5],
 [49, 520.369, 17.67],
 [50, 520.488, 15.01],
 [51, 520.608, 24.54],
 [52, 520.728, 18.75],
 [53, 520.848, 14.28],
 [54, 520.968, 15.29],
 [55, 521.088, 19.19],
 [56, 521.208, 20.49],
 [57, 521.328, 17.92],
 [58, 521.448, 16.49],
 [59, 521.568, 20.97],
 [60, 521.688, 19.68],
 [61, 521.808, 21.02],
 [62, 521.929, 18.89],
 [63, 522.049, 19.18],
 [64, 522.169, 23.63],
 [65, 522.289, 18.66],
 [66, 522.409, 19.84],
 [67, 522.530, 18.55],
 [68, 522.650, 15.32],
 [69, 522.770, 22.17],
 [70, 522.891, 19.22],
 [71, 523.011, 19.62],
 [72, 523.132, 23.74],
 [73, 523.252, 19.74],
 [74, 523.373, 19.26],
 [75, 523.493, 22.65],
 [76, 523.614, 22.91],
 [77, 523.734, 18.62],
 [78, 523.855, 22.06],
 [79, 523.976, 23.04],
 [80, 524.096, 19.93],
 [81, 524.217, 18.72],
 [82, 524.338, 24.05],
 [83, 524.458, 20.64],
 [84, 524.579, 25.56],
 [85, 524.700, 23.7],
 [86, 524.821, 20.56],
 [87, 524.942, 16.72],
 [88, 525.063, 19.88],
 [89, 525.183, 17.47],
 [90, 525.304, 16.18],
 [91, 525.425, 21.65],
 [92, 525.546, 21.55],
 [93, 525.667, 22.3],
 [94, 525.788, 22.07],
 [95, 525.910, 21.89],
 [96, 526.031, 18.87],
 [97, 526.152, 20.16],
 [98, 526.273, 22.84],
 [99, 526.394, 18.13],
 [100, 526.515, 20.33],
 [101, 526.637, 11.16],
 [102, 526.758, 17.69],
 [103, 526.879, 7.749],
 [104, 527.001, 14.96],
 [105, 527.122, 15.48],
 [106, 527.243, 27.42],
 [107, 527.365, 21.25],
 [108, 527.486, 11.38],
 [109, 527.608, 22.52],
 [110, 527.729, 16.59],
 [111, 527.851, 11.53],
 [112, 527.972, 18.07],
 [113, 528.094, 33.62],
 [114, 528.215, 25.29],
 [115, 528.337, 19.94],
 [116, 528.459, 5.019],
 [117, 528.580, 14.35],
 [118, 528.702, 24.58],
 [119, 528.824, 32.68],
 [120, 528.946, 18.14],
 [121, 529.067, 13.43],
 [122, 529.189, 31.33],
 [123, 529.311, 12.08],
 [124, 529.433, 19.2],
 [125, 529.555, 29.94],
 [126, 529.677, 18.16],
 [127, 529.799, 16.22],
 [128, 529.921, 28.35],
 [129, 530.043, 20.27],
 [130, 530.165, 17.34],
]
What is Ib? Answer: 128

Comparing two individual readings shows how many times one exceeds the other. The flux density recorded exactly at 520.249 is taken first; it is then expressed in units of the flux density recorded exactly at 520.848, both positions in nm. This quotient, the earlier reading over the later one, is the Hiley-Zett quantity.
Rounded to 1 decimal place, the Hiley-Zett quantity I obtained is 1.5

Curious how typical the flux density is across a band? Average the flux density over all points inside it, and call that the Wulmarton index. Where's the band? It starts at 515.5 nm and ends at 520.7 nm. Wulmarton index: 19.0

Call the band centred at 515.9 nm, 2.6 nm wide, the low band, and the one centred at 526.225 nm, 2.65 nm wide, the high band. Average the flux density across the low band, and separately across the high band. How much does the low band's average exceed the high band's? -0.2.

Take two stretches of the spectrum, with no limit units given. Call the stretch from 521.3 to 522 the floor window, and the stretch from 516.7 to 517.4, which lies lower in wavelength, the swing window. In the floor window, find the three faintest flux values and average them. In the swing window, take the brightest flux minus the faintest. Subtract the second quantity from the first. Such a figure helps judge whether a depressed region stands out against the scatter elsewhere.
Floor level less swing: 13.1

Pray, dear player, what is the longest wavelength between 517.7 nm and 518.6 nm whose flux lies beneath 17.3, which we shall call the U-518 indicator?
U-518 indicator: 518.455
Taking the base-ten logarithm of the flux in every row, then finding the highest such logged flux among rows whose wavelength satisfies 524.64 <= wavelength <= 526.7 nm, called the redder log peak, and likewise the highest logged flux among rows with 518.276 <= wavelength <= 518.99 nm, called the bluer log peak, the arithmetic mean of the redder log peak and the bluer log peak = 1.36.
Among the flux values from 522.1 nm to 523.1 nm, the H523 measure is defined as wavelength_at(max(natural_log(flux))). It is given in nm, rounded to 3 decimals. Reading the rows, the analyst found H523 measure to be 522.169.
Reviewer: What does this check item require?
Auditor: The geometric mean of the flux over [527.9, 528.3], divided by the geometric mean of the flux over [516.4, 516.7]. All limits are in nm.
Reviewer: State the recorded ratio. 1.48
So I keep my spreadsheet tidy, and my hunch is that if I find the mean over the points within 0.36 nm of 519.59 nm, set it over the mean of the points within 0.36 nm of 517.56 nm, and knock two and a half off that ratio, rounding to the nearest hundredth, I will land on -1.36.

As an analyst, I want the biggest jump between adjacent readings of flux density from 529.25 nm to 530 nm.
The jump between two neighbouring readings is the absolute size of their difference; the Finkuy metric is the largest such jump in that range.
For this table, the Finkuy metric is 12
